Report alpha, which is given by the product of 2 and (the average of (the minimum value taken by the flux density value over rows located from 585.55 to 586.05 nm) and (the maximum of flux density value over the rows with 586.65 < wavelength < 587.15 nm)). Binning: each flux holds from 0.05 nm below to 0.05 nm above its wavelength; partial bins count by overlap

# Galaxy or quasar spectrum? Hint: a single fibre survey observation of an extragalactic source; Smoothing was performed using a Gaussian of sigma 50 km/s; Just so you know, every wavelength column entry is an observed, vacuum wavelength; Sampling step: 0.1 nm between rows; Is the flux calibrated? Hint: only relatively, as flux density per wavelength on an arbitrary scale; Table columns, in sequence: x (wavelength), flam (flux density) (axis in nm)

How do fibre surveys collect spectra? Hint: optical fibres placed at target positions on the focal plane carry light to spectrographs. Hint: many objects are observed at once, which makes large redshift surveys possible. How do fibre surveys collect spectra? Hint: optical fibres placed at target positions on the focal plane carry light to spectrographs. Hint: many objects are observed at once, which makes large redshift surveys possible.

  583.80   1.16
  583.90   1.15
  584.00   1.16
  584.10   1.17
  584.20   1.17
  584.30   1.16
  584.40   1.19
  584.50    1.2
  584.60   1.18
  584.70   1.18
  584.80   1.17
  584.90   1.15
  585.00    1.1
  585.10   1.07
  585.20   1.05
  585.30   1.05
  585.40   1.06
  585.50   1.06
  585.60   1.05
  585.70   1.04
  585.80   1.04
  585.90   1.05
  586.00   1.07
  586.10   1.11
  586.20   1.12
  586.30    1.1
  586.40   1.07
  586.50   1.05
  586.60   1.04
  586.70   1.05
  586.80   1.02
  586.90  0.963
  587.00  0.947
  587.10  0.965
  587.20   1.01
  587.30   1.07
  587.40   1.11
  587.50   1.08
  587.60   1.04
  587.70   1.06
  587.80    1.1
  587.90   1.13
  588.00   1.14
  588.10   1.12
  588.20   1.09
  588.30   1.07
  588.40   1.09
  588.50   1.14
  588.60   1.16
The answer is 2.09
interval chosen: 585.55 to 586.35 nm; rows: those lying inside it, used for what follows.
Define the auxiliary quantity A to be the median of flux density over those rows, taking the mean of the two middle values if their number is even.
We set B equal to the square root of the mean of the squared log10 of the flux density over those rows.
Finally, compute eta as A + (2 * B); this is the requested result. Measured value 1.13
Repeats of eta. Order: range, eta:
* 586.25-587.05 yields 1.09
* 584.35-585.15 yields 1.30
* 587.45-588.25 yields 1.18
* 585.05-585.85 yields 1.10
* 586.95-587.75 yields 1.10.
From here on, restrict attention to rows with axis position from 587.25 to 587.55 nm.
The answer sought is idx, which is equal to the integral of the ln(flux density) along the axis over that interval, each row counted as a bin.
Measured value 0.025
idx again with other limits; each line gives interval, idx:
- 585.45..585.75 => 0.015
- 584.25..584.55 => 0.050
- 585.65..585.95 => 0.013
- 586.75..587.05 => -0.007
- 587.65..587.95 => 0.028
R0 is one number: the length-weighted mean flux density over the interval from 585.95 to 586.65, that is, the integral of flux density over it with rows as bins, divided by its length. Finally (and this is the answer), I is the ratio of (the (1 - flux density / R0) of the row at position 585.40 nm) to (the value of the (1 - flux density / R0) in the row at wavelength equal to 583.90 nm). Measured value -0.3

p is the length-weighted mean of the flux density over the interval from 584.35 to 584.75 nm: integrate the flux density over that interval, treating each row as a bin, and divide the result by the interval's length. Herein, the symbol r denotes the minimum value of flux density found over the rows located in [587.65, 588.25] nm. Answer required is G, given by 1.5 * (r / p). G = 1.34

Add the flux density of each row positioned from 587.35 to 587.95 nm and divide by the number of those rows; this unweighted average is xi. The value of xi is 1.09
